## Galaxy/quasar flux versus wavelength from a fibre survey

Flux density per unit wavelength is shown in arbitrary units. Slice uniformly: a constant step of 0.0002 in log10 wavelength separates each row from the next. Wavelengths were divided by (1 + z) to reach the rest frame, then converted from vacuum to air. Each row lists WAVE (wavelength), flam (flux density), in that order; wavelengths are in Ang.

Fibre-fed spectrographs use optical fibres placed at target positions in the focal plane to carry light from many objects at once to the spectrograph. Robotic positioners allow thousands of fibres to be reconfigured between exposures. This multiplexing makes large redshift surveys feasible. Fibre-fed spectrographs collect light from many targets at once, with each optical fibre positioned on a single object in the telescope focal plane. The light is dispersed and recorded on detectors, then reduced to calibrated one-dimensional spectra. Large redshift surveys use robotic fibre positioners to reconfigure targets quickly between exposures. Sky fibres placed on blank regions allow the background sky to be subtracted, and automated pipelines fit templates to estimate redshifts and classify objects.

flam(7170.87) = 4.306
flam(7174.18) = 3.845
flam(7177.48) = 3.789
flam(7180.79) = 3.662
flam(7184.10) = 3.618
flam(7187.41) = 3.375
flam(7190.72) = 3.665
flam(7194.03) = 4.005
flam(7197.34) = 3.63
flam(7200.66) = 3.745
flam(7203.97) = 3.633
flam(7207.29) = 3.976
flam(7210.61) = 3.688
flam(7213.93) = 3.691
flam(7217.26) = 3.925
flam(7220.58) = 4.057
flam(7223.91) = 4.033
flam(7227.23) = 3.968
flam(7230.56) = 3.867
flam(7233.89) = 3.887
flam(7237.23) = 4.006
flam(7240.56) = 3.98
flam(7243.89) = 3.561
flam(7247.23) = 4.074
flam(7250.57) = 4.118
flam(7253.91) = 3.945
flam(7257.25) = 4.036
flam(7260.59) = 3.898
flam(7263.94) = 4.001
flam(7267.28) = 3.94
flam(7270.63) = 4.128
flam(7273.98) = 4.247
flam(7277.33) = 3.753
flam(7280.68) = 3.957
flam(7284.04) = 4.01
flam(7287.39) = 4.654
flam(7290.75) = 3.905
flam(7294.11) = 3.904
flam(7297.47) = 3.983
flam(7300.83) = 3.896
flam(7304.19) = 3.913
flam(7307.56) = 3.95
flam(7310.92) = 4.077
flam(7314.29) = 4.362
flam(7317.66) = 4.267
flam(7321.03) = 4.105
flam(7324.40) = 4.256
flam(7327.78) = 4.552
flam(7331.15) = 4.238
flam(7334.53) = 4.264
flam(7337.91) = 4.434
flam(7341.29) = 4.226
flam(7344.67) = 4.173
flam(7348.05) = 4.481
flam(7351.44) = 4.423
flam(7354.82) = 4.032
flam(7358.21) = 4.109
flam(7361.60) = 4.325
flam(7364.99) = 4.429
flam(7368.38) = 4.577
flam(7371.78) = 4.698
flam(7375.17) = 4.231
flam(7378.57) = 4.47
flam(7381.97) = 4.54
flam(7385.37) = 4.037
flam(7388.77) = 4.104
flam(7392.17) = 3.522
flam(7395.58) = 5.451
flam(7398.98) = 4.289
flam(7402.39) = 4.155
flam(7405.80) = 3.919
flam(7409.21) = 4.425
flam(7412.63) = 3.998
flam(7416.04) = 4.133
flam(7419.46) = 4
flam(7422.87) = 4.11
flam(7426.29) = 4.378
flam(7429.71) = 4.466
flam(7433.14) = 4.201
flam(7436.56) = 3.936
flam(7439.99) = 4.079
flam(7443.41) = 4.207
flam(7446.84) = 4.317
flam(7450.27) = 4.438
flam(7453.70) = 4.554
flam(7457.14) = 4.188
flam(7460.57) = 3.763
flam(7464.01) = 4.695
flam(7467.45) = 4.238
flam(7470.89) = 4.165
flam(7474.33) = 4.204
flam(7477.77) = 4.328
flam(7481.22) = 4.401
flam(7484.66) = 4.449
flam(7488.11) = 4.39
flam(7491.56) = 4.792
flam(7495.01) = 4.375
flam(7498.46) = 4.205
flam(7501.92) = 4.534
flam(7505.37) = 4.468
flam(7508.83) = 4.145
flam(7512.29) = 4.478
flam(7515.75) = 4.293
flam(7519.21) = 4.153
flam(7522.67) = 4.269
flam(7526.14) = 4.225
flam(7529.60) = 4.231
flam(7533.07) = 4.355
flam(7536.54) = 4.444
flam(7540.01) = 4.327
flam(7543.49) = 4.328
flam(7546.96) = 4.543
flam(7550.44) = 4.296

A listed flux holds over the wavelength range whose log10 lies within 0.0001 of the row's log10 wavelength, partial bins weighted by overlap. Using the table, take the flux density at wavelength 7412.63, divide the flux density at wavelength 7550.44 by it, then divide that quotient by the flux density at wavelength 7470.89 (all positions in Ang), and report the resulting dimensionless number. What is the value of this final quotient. 0.26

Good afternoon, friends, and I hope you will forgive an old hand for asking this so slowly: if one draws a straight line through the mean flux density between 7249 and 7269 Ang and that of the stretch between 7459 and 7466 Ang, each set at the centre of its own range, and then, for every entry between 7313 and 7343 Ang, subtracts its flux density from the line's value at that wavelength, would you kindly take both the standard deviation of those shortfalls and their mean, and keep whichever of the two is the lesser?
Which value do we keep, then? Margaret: -0.23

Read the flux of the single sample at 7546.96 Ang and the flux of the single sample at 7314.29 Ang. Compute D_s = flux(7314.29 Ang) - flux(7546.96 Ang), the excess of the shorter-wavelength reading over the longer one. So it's -0.18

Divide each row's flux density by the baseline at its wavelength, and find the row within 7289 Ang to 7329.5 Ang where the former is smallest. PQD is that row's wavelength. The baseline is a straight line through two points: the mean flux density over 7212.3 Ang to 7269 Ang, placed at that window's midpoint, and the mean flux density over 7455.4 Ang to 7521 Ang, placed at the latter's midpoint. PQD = 7300.83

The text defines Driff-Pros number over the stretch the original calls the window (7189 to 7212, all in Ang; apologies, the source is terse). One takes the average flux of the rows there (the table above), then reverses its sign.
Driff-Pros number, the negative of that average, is -3.76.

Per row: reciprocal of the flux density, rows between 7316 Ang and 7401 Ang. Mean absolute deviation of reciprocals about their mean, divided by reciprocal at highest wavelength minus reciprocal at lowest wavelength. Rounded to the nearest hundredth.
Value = -9.61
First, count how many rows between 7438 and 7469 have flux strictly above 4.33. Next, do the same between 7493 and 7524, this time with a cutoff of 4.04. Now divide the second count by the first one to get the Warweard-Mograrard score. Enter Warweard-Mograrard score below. 3.0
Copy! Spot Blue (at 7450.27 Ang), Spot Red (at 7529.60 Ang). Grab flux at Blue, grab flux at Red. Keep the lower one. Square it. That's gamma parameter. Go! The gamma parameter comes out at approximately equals 17.9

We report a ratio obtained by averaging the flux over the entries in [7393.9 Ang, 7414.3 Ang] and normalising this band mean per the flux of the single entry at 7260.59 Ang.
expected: 1.12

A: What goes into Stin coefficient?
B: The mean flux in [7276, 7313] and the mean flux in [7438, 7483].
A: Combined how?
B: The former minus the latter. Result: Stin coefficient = -0.27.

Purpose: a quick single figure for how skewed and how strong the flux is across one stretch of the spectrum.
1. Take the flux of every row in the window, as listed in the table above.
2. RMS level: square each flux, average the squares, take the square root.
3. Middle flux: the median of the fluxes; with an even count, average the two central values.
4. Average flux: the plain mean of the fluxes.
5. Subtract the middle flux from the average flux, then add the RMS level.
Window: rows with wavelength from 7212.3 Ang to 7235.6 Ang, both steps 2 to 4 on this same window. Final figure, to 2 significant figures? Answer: 3.9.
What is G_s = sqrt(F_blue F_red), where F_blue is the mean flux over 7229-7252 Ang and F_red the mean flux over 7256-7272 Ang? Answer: 3.96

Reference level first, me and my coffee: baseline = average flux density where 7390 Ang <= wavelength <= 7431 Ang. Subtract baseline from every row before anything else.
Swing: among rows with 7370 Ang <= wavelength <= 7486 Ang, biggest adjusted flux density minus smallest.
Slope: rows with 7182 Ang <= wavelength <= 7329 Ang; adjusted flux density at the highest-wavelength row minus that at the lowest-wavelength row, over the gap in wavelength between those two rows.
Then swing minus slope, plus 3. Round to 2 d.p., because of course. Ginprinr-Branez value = 4.92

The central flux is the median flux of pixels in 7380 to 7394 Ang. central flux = 4.07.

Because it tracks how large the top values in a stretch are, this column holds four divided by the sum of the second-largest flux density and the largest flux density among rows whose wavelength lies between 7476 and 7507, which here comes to 0.429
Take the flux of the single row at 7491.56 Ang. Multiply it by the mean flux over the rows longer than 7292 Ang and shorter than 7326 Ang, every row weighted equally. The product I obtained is 19.5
